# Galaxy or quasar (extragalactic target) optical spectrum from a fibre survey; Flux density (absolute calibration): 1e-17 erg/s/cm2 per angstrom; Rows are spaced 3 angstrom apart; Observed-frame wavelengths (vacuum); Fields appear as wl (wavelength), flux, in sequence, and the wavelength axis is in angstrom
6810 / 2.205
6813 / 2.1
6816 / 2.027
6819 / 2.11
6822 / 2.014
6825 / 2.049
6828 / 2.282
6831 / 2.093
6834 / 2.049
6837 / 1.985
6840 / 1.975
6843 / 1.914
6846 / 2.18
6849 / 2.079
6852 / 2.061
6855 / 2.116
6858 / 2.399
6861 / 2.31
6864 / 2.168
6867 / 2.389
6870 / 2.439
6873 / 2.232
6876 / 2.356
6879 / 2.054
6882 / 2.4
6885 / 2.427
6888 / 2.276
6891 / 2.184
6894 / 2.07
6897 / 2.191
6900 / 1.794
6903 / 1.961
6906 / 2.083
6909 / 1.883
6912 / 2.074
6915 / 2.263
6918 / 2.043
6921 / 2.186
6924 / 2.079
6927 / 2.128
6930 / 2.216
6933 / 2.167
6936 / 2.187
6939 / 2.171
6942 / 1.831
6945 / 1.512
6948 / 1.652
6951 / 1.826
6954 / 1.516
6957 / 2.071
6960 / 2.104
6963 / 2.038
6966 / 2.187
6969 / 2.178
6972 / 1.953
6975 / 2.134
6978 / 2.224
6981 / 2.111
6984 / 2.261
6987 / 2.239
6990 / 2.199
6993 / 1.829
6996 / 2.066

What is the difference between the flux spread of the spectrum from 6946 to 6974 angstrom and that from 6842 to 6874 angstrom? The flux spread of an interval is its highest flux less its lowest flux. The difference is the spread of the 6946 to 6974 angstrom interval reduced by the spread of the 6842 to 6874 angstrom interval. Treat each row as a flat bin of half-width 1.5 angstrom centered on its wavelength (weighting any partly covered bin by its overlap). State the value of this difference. 0.15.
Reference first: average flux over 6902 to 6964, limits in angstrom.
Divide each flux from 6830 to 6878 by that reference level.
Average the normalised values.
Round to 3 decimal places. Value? 1.086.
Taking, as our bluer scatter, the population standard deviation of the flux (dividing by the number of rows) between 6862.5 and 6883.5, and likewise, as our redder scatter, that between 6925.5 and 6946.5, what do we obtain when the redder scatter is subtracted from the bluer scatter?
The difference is -0.11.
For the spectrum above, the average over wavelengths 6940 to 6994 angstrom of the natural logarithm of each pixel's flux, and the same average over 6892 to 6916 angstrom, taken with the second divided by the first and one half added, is 1.54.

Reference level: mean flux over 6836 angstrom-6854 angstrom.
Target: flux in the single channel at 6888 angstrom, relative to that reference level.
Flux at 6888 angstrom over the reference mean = 1.12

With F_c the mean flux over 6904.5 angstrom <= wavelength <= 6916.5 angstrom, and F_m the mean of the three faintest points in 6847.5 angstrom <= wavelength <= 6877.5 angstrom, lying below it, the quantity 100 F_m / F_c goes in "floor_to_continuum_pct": 100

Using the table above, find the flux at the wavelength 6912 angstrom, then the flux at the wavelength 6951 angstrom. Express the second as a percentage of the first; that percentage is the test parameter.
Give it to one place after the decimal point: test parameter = 88.0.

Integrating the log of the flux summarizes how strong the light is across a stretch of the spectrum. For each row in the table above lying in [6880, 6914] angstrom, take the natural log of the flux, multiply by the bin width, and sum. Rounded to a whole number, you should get 25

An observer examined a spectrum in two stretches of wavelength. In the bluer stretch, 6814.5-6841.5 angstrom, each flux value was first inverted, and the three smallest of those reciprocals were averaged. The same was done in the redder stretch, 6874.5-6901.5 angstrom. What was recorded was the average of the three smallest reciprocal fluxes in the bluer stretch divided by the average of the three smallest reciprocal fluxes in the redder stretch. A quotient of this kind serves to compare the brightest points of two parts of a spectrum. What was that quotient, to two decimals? 1.11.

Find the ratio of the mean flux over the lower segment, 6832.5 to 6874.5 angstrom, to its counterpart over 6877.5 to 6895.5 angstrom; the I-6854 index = 0.968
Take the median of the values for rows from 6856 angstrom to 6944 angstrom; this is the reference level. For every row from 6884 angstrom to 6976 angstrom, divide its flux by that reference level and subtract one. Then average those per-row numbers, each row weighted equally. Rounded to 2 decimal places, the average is -0.06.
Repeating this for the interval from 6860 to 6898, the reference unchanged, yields 0.04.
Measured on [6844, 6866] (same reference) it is 0.00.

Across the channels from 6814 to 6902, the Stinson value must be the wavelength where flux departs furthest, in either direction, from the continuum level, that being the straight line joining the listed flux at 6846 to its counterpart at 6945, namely 6885 angstrom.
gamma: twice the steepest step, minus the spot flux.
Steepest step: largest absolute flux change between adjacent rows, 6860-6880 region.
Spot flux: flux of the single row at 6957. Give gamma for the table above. -1.5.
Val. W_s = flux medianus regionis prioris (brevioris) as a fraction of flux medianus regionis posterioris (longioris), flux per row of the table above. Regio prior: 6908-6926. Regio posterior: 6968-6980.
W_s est 0.96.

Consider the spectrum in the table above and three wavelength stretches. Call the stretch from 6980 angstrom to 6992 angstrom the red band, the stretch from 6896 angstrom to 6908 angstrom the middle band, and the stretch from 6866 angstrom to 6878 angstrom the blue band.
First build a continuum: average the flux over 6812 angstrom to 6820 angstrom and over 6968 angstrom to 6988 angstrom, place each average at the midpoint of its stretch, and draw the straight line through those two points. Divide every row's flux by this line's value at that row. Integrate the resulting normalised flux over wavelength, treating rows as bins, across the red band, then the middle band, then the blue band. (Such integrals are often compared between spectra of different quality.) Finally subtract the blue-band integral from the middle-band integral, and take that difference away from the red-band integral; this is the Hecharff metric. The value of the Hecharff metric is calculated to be 14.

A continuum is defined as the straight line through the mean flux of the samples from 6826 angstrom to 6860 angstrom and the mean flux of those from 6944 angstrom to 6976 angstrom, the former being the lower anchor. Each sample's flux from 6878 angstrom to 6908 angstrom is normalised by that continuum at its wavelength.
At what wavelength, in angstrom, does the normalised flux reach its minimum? 6900 angstrom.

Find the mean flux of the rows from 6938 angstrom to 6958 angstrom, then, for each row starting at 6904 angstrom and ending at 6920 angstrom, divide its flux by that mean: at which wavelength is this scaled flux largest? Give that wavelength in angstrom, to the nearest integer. 6915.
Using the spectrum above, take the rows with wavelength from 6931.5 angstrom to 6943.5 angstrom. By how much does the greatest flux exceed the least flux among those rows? 0.36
